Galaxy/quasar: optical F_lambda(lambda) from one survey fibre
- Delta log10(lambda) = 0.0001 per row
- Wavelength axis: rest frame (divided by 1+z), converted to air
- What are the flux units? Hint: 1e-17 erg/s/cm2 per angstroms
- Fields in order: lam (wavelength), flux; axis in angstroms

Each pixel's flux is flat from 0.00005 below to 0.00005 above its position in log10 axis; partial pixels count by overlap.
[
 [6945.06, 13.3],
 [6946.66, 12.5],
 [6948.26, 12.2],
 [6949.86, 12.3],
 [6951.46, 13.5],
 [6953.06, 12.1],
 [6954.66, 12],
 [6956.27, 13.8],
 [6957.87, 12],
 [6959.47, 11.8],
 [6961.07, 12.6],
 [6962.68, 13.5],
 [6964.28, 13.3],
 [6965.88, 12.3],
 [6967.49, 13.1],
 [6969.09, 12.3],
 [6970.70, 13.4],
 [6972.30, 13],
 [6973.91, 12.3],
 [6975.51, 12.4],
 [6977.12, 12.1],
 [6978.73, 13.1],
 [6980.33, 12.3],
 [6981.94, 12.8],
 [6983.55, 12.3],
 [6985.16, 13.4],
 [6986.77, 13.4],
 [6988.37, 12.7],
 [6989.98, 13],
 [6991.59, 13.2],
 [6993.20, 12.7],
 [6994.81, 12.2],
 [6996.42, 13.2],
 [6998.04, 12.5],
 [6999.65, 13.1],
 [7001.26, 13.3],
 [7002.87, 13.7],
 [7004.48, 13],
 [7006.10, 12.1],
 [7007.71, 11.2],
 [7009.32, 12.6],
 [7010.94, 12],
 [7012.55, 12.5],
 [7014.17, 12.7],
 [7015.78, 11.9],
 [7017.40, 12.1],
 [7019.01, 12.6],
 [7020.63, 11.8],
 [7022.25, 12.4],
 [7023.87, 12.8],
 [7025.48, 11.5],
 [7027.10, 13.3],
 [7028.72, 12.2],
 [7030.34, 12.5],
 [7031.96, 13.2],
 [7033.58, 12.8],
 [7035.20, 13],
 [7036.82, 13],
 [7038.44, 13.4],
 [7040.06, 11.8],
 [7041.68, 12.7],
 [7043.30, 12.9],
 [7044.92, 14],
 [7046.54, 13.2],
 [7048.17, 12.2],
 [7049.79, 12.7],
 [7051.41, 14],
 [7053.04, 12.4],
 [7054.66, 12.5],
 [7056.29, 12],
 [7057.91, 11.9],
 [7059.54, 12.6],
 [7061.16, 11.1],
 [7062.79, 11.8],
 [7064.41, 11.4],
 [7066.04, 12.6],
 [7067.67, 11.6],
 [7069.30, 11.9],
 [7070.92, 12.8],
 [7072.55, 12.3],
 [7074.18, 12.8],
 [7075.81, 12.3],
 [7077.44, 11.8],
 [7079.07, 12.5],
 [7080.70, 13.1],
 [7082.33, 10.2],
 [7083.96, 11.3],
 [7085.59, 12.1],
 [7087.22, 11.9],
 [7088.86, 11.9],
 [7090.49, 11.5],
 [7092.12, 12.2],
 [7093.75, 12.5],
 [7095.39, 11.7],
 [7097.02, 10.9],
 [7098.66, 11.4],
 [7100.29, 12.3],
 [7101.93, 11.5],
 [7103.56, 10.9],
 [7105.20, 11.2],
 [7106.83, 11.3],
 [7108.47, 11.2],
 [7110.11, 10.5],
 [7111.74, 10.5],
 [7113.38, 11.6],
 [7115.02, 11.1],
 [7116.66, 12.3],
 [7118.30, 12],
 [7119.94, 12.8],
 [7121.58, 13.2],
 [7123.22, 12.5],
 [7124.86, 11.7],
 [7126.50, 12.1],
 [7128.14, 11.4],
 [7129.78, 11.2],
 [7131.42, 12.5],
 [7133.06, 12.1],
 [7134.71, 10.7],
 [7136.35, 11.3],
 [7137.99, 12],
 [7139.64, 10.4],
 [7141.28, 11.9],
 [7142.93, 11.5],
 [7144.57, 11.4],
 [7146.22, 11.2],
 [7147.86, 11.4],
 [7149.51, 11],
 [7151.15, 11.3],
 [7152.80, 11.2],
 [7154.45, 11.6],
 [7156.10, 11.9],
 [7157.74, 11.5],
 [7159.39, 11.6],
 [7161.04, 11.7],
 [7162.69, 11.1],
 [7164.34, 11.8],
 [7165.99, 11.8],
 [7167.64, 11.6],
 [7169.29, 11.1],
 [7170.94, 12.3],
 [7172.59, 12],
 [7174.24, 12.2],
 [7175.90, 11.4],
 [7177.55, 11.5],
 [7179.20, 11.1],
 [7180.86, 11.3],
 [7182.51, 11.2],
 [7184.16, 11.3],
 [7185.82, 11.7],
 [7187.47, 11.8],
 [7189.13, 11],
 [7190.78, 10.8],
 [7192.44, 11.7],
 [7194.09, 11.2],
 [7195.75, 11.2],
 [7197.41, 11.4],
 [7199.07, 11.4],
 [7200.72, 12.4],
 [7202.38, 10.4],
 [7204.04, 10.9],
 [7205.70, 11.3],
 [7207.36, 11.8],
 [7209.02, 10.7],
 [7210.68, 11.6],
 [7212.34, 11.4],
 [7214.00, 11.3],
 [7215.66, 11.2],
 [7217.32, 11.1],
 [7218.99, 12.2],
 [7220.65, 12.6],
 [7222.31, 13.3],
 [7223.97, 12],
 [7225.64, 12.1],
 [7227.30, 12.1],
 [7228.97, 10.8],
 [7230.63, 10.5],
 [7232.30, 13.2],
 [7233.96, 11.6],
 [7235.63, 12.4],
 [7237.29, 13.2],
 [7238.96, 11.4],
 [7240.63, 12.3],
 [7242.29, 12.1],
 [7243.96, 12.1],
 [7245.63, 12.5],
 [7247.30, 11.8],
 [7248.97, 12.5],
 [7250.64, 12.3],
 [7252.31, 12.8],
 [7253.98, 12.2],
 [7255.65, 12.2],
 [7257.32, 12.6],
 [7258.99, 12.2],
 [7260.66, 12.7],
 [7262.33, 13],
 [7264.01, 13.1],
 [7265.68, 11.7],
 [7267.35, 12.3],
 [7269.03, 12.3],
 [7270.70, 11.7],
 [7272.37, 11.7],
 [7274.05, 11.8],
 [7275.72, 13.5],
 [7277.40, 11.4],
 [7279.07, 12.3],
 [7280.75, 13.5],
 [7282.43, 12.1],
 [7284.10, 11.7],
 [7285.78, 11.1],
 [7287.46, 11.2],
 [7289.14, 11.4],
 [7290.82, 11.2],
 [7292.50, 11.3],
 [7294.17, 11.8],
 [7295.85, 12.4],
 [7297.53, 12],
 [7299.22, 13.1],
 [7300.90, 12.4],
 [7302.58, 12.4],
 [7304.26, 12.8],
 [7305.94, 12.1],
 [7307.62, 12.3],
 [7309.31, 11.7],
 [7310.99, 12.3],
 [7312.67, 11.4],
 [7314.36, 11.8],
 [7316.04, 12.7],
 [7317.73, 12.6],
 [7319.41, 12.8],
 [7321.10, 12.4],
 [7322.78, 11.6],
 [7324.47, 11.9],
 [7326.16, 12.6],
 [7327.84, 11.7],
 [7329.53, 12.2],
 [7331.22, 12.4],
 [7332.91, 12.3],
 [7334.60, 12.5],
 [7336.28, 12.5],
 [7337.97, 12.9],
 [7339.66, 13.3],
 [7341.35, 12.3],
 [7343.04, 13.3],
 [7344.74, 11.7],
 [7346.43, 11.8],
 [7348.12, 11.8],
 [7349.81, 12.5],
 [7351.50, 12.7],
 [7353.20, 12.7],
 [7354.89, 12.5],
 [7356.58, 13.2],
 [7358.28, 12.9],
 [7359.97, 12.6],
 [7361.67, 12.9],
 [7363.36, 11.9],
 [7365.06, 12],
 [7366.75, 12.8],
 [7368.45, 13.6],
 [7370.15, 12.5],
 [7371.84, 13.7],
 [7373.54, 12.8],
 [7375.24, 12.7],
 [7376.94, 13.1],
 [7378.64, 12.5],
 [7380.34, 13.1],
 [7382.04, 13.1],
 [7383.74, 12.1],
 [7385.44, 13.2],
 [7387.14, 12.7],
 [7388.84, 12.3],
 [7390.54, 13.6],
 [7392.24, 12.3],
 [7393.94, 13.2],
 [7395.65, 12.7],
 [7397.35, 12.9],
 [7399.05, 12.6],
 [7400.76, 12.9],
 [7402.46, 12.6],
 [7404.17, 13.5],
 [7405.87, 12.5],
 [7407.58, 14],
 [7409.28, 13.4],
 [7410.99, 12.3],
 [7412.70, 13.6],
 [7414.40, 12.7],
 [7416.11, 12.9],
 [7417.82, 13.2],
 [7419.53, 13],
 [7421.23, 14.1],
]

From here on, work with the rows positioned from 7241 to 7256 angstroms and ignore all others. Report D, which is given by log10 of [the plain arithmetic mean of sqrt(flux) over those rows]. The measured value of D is 0.545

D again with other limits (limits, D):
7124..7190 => 0.531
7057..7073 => 0.539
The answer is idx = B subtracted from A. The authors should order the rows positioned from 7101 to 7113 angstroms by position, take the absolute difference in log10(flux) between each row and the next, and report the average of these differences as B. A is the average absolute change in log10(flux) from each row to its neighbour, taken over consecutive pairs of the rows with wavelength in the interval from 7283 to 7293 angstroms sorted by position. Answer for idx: -0.003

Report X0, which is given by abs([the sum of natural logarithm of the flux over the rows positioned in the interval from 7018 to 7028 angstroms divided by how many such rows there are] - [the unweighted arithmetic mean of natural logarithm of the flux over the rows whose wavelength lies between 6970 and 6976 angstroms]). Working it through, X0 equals 0.03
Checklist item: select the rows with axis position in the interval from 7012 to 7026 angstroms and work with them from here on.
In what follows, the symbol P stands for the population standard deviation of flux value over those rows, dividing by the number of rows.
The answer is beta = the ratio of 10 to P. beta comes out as 23.6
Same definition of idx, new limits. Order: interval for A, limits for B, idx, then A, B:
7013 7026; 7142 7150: 0.015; 0.023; 0.0087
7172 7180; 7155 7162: 0.007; 0.014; 0.0074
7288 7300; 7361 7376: -0.008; 0.017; 0.0253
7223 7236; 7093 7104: 0.008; 0.036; 0.0274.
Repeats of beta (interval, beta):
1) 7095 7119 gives 18.5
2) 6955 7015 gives 17.4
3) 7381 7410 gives 19.9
